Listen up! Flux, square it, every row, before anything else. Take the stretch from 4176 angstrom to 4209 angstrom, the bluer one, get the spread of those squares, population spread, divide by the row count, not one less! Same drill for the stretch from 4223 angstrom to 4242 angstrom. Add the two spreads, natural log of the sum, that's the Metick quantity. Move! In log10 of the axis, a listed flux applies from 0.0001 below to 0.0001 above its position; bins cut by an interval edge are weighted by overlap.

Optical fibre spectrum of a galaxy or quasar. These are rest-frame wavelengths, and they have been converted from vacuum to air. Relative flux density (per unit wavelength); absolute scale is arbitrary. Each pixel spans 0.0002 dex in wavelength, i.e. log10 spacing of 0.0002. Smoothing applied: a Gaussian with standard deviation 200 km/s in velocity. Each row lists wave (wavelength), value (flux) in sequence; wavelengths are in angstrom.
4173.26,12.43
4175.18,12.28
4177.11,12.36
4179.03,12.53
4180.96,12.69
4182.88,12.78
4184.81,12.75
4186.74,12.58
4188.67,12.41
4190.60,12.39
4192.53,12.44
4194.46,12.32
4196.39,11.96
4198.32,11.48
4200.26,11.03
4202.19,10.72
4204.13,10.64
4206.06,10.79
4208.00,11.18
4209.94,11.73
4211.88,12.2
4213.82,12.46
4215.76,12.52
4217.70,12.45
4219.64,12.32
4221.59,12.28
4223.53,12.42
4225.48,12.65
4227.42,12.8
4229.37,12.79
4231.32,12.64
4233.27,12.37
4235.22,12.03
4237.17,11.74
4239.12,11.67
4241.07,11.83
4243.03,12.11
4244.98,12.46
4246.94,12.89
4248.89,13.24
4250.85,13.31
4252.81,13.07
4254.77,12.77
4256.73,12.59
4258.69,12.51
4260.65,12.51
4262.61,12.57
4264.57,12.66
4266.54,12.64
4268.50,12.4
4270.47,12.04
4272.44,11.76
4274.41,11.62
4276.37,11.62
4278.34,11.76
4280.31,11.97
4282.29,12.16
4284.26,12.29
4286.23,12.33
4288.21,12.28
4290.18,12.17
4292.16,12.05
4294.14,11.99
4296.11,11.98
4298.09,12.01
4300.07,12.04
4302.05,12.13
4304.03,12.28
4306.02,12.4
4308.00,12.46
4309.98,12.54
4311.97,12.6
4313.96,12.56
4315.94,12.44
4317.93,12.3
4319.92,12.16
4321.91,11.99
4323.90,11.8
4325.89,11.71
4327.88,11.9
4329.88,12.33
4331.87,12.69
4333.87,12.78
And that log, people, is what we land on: 3.33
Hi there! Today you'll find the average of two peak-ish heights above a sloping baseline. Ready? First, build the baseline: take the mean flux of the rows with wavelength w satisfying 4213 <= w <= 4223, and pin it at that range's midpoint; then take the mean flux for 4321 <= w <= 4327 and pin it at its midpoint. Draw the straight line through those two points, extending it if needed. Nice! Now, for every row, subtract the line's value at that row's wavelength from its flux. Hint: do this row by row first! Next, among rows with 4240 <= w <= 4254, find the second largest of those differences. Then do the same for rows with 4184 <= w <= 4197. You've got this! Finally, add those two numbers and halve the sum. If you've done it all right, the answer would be 0.50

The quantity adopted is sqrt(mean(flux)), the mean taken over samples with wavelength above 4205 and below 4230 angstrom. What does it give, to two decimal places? 3.49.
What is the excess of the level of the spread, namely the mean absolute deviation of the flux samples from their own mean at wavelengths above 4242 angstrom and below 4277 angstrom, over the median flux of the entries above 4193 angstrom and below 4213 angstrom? -11.0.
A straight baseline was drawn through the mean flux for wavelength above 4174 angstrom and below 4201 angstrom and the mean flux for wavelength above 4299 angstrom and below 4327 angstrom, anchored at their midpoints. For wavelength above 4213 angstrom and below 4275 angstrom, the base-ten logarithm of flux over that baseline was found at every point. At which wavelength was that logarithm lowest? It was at 4274.41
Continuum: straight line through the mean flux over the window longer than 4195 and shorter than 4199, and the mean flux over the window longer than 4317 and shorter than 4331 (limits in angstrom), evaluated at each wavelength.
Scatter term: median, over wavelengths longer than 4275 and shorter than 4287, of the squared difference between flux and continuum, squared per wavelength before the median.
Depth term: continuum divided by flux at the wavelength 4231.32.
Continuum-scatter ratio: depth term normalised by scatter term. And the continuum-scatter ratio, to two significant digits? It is 13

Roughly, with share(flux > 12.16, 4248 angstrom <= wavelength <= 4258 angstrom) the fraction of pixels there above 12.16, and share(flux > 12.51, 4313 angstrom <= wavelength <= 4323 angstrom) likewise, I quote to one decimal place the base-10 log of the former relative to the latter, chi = 0.7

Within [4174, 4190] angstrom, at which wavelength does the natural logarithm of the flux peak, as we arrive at 4182.88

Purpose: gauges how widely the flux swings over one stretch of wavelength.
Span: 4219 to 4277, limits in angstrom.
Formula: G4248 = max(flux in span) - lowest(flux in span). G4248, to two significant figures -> 1.7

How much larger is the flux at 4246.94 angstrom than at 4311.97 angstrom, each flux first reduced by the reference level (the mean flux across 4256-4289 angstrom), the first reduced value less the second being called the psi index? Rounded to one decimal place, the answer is 0.3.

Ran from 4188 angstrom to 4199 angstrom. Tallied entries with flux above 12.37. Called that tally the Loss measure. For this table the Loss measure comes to 3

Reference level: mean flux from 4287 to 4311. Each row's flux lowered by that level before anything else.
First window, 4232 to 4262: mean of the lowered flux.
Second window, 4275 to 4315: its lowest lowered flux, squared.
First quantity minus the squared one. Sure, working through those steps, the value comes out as -0.05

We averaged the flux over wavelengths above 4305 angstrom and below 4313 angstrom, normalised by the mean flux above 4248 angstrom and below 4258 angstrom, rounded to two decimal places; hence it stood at 0.96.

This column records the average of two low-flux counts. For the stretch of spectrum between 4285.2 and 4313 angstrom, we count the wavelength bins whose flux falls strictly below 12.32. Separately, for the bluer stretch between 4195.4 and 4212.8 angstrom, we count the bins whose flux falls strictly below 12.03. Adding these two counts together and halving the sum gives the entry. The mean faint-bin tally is 8.5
